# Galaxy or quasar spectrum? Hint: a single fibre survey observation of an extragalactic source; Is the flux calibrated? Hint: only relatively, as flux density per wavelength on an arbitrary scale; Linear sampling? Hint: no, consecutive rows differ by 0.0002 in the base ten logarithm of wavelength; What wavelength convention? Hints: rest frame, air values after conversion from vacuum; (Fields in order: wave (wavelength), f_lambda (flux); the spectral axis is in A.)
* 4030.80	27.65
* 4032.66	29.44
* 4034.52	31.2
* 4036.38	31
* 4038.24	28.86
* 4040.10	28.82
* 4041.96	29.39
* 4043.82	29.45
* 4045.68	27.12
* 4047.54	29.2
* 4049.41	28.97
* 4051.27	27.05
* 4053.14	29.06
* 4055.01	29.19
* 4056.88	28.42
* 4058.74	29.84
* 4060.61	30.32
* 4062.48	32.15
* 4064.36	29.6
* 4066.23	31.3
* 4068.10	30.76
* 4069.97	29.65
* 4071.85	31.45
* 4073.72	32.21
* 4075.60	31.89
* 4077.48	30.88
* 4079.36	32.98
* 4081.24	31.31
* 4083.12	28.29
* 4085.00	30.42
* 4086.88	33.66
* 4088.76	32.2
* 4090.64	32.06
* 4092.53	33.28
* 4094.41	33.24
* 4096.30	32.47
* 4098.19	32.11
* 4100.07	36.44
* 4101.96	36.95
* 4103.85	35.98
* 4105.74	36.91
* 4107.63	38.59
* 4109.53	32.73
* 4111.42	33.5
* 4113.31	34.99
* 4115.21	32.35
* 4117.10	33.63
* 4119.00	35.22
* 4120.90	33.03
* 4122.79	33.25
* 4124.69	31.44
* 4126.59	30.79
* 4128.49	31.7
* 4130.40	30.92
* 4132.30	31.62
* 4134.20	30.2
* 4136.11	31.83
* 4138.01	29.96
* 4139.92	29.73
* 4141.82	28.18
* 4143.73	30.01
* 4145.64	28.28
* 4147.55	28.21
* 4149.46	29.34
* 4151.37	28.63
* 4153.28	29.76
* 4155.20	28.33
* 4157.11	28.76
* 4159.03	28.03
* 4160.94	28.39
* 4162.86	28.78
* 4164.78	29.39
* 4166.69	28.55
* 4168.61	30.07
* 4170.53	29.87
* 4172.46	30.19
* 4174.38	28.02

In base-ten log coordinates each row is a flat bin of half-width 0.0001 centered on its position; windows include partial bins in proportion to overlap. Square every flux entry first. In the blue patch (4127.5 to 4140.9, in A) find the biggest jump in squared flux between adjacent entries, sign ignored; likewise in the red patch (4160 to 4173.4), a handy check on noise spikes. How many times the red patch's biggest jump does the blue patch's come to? 1.3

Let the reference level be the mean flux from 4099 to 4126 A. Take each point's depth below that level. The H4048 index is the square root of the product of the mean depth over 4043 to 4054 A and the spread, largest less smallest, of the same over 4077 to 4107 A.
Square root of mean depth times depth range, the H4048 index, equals 7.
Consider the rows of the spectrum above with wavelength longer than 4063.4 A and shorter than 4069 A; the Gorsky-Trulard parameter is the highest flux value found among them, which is 31.3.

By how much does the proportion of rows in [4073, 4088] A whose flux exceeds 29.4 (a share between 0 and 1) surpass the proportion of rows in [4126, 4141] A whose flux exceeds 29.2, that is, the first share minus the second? -0.1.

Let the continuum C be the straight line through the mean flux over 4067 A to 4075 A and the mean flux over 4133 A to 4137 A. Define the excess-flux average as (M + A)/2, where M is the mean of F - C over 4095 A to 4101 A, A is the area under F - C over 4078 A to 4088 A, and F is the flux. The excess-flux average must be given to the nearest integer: 3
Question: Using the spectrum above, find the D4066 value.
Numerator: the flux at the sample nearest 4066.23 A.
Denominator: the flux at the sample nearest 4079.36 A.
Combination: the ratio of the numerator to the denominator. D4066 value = 0.95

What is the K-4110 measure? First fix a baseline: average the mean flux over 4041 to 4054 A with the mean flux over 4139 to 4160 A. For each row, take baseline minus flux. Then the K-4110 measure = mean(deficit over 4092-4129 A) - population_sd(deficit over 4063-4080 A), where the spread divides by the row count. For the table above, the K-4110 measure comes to -6.3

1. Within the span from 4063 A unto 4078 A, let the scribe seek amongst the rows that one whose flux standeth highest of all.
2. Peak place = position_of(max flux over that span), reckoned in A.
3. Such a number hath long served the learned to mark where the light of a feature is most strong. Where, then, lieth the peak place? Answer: 4073.72 A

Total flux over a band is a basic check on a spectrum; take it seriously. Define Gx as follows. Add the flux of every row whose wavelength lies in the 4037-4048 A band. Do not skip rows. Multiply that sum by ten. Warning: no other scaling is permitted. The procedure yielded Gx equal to 1728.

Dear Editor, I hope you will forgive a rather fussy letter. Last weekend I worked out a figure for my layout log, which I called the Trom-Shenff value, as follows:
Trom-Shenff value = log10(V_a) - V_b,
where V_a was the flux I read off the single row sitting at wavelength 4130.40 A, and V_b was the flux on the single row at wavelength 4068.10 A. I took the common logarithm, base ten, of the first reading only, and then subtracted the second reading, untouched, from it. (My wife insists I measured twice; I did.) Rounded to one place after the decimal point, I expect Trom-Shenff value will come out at -29.3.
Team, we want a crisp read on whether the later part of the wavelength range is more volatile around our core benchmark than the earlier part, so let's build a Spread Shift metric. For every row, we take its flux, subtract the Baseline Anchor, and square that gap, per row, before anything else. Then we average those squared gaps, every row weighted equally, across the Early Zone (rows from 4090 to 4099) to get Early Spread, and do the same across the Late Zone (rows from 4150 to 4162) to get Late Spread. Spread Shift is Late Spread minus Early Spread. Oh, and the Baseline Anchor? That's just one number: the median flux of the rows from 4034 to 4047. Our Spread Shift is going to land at -10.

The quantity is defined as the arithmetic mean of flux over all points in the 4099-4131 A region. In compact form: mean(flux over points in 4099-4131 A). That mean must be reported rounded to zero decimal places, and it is 34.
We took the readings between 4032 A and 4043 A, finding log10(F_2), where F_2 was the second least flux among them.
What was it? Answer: 1.46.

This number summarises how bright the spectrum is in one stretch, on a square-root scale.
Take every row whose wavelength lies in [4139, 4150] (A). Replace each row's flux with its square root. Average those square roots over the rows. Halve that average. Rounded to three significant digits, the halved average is 2.69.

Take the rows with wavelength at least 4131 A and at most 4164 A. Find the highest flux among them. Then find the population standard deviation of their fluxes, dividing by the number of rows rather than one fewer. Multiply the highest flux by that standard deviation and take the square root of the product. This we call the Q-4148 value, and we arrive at 6.0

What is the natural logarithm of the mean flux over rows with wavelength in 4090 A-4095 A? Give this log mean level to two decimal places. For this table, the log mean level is 3.49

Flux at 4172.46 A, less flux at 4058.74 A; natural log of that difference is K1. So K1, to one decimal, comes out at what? -1.0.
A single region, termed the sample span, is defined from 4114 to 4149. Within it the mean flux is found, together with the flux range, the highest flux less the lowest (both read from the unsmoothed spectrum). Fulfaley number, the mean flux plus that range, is 38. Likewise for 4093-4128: 42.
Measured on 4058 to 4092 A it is 37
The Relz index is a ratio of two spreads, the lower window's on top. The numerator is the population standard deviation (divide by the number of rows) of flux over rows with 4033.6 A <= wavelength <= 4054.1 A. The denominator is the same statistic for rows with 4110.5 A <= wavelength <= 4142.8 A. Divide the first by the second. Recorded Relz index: 0.7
